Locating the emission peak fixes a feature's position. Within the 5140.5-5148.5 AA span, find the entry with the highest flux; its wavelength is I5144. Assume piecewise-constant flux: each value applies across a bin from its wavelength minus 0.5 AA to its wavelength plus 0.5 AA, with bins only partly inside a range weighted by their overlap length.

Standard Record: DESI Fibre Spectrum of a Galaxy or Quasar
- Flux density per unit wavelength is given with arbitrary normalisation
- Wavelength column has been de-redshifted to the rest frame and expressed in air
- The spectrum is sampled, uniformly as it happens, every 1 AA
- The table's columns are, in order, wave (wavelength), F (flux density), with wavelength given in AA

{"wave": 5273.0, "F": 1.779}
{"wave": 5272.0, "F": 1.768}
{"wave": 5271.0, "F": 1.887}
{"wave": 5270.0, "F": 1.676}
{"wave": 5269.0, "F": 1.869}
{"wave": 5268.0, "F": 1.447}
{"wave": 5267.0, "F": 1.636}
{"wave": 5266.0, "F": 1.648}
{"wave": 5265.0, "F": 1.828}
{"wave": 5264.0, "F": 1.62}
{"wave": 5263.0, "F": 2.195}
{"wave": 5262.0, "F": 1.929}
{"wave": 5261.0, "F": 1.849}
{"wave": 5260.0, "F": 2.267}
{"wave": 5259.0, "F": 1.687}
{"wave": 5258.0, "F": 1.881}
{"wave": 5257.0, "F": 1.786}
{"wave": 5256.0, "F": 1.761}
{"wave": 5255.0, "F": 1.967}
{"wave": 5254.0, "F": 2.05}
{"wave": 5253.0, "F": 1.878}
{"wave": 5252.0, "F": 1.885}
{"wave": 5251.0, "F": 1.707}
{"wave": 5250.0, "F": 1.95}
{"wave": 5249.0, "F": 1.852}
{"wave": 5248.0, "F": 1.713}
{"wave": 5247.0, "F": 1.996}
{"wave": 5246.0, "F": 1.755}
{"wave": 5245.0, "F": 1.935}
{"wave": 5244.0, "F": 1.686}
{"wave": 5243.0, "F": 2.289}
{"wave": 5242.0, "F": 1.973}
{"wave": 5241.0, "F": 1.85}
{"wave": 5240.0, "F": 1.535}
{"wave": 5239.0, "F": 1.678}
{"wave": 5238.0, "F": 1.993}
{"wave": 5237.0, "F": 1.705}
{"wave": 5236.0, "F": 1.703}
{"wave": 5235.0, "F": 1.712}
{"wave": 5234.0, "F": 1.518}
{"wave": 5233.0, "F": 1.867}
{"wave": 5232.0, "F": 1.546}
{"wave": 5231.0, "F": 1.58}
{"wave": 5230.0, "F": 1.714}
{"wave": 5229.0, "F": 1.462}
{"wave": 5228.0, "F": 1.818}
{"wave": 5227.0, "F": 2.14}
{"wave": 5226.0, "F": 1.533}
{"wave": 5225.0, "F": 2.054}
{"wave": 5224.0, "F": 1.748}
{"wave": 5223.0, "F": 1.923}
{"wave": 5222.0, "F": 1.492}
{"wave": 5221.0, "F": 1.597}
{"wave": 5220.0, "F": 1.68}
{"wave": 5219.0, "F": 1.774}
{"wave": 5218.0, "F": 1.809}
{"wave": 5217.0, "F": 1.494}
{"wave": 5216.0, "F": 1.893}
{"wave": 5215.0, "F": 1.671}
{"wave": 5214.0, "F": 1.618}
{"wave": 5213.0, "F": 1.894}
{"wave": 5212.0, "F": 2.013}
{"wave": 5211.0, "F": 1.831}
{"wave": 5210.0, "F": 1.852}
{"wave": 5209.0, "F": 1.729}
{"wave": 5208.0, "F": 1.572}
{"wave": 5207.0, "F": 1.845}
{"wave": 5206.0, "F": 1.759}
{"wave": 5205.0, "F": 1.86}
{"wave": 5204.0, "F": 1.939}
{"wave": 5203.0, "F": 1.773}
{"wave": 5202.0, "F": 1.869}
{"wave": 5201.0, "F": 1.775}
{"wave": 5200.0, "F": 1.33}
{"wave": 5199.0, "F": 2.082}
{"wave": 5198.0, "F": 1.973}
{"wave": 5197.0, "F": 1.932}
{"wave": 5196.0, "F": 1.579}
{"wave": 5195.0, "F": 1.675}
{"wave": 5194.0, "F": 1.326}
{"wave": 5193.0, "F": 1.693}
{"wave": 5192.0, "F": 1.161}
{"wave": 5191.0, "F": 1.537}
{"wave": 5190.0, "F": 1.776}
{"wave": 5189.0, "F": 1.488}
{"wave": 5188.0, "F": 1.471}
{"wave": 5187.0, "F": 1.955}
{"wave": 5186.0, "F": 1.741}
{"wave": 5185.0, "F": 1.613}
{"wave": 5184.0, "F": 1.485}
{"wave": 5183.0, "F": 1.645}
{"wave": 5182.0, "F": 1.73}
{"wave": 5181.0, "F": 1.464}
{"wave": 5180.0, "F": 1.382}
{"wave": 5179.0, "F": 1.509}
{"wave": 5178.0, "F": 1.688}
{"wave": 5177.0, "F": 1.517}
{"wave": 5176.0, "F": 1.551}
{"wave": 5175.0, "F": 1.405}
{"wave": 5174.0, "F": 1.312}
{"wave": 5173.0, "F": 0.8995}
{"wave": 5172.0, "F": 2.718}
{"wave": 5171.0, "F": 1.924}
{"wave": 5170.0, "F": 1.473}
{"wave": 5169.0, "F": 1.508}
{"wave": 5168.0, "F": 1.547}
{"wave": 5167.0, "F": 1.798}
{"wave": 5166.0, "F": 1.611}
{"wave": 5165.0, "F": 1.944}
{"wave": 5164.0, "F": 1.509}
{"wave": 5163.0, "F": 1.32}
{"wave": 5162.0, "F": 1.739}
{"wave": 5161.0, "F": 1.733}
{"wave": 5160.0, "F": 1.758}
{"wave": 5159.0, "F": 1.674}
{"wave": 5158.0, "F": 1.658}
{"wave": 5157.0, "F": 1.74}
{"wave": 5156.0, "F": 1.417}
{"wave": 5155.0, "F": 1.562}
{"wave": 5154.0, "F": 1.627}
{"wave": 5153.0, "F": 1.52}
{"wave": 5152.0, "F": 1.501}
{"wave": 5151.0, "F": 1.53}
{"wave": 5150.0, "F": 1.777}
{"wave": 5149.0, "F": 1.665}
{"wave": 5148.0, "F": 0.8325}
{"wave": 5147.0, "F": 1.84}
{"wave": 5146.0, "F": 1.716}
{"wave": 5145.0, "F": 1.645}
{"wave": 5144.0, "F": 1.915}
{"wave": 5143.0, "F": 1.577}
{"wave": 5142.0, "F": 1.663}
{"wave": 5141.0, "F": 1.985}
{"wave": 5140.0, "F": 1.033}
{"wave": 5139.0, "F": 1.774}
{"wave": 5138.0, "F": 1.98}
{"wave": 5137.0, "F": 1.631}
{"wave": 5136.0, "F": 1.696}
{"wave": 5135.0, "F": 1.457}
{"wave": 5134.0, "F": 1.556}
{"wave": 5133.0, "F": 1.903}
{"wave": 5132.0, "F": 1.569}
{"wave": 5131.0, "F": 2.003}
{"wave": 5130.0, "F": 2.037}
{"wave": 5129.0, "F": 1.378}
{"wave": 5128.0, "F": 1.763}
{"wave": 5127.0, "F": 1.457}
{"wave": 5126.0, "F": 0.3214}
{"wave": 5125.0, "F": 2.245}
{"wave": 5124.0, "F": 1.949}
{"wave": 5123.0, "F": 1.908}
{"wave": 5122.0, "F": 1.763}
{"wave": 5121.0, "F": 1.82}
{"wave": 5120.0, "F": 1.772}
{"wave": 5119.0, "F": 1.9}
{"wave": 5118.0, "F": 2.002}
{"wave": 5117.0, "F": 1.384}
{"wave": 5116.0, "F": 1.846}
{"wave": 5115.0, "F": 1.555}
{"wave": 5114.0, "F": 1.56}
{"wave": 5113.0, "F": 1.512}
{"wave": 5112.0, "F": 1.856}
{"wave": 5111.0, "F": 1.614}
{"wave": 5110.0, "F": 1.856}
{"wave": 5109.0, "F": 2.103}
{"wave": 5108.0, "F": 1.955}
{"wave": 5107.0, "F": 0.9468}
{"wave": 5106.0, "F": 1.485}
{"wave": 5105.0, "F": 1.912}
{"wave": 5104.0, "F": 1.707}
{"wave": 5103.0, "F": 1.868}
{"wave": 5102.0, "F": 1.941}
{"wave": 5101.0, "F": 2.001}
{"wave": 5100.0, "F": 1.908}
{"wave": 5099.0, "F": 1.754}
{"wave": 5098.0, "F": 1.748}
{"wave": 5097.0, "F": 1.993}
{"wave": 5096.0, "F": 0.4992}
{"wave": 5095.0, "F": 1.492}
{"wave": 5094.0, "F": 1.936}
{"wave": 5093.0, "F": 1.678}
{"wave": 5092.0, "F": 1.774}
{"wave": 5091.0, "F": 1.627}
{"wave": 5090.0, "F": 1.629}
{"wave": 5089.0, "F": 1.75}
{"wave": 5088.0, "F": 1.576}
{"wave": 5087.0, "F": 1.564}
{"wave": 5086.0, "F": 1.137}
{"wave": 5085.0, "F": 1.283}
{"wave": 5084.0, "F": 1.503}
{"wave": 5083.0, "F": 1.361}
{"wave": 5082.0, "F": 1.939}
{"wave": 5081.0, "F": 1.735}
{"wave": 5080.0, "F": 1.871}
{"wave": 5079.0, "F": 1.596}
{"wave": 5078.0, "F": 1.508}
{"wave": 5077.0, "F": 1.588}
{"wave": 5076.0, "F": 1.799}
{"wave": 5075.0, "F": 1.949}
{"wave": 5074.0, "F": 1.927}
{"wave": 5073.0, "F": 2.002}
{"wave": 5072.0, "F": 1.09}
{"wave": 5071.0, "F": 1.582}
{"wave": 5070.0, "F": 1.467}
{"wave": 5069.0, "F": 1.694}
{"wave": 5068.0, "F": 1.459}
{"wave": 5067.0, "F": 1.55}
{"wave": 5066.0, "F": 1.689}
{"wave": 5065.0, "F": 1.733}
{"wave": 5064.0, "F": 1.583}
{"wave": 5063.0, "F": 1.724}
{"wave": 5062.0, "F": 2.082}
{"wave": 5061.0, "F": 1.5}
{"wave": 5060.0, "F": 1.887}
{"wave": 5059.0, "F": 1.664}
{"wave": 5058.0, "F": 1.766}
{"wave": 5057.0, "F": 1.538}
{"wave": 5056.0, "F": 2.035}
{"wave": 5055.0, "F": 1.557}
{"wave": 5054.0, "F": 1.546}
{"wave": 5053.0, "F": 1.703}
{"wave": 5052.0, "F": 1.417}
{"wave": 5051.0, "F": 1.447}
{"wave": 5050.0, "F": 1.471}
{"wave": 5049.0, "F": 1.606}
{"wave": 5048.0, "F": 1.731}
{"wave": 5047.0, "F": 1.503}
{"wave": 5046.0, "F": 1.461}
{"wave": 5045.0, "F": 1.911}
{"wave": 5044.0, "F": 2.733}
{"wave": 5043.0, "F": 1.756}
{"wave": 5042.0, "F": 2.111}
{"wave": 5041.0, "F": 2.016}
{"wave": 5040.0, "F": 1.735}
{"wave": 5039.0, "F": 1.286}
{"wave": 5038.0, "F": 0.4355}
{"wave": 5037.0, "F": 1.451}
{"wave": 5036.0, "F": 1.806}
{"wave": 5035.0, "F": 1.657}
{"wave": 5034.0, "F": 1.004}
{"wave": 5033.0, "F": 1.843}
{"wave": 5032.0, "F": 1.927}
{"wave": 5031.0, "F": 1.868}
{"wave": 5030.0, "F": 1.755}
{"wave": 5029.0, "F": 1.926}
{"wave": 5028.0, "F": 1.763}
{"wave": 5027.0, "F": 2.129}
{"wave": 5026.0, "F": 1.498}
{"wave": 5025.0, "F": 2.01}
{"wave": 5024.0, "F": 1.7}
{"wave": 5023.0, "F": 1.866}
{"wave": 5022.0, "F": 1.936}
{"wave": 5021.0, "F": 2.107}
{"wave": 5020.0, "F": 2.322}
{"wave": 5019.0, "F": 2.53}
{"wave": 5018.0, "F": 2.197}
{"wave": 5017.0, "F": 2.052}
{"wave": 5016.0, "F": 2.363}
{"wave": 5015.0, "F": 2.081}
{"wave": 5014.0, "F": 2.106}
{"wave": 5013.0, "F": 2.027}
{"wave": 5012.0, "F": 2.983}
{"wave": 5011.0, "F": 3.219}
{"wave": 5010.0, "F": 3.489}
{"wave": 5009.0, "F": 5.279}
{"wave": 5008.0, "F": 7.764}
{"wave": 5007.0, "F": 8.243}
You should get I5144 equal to 5141.0 AA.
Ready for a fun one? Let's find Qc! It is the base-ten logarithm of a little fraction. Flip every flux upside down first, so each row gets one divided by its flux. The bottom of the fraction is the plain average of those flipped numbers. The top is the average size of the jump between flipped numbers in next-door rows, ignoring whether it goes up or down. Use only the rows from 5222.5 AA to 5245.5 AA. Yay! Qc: -0.827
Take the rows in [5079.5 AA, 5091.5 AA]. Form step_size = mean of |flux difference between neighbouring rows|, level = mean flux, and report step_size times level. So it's 0.31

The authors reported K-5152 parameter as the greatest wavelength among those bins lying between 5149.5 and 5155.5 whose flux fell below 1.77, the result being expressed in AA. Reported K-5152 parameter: 5155.0 AA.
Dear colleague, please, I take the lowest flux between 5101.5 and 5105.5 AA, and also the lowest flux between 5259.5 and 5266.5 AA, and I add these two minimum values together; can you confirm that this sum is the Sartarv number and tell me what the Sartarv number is 3.3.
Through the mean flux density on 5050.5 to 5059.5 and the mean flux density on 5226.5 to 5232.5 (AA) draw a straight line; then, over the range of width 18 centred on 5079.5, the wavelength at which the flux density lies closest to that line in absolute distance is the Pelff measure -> 5079.0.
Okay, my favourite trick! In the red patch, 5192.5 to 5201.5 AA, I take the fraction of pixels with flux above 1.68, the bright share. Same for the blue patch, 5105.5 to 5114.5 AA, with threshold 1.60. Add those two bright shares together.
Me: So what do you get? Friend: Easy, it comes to 1.11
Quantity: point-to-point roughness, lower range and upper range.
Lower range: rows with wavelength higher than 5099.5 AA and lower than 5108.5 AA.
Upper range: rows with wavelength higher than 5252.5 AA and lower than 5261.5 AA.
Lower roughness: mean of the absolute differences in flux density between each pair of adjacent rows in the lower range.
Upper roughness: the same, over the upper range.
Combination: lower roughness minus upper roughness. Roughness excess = 0.10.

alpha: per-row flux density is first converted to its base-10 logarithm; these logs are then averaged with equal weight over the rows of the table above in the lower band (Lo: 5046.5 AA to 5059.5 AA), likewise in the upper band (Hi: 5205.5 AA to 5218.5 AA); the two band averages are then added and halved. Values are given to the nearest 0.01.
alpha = 0.23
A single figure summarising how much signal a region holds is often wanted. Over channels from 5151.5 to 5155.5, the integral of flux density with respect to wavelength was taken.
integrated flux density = 6.2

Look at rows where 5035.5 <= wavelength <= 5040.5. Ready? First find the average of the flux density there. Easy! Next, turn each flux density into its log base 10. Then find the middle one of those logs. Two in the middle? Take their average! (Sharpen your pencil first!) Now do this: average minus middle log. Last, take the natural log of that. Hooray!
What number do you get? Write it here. 0.17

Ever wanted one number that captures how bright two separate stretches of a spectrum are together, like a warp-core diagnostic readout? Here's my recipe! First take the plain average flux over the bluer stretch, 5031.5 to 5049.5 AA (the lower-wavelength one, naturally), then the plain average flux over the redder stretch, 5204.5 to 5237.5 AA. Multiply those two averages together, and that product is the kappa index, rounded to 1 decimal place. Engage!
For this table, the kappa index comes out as 2.9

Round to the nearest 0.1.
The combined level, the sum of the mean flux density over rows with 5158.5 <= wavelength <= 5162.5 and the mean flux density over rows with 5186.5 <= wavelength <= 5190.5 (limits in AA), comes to 3.4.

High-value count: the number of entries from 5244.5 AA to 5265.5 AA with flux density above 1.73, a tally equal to 17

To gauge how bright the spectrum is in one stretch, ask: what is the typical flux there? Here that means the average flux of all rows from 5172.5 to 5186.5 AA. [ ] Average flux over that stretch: 1.50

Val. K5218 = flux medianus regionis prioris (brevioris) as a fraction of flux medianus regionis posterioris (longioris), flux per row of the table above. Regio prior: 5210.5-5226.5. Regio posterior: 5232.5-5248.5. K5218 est 1.02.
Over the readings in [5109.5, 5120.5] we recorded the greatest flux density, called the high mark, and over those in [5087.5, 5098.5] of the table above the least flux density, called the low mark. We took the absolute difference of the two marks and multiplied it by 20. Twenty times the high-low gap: 30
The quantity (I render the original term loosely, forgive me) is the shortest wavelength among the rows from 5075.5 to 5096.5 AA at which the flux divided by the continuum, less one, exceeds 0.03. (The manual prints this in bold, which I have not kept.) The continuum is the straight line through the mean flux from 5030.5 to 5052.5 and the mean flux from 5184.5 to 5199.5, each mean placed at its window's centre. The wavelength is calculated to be 5076.0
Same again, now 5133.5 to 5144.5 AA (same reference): 5138.0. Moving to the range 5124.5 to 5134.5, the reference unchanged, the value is 5125.0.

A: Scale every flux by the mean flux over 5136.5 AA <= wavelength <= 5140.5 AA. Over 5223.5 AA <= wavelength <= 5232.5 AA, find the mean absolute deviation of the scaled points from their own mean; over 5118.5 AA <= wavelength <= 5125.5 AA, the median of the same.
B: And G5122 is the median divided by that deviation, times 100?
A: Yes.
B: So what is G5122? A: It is 1032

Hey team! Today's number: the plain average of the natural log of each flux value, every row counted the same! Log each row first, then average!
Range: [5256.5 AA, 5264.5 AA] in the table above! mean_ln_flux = 0.64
